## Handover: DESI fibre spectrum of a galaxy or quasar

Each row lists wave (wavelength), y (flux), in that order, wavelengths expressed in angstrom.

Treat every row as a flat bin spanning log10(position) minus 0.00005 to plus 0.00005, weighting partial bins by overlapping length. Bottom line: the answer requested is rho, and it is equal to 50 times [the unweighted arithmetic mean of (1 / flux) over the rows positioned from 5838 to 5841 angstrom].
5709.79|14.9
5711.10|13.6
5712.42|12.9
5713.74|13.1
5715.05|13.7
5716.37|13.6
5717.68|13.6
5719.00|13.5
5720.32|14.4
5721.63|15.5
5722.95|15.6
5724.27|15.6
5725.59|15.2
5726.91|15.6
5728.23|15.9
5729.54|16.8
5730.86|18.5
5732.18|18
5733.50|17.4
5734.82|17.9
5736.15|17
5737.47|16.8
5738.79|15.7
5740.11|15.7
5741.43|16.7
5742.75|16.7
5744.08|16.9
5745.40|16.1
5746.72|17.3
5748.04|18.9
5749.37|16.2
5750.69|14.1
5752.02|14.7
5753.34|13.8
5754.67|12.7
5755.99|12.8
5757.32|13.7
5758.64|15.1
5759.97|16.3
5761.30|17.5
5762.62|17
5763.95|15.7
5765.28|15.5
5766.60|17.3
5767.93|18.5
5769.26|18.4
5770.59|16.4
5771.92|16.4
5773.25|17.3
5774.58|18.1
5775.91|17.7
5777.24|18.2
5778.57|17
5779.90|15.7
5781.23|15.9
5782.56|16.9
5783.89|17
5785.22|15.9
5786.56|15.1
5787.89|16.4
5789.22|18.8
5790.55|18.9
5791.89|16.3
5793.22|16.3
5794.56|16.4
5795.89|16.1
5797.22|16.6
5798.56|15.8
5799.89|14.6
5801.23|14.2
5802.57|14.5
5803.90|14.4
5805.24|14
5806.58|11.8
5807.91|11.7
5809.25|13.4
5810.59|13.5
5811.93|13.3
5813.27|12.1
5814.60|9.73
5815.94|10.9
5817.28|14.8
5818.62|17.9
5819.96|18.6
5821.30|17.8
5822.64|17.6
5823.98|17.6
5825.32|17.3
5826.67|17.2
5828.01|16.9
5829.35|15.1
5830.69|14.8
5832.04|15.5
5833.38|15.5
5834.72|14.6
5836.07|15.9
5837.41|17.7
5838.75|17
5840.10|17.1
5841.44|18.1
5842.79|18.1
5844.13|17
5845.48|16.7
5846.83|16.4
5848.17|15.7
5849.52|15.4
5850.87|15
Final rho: 2.93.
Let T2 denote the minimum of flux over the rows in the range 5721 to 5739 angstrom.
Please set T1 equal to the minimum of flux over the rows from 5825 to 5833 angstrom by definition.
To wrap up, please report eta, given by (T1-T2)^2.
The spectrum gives 0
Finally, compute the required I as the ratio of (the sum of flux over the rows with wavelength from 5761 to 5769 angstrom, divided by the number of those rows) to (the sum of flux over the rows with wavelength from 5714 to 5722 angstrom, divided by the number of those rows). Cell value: 1.20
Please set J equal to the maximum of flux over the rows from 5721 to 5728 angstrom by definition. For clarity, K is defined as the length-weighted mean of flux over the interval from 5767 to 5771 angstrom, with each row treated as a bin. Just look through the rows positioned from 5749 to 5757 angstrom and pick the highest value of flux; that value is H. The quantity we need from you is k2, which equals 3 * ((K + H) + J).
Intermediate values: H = 16.2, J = 15.6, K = 17.8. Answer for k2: 149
